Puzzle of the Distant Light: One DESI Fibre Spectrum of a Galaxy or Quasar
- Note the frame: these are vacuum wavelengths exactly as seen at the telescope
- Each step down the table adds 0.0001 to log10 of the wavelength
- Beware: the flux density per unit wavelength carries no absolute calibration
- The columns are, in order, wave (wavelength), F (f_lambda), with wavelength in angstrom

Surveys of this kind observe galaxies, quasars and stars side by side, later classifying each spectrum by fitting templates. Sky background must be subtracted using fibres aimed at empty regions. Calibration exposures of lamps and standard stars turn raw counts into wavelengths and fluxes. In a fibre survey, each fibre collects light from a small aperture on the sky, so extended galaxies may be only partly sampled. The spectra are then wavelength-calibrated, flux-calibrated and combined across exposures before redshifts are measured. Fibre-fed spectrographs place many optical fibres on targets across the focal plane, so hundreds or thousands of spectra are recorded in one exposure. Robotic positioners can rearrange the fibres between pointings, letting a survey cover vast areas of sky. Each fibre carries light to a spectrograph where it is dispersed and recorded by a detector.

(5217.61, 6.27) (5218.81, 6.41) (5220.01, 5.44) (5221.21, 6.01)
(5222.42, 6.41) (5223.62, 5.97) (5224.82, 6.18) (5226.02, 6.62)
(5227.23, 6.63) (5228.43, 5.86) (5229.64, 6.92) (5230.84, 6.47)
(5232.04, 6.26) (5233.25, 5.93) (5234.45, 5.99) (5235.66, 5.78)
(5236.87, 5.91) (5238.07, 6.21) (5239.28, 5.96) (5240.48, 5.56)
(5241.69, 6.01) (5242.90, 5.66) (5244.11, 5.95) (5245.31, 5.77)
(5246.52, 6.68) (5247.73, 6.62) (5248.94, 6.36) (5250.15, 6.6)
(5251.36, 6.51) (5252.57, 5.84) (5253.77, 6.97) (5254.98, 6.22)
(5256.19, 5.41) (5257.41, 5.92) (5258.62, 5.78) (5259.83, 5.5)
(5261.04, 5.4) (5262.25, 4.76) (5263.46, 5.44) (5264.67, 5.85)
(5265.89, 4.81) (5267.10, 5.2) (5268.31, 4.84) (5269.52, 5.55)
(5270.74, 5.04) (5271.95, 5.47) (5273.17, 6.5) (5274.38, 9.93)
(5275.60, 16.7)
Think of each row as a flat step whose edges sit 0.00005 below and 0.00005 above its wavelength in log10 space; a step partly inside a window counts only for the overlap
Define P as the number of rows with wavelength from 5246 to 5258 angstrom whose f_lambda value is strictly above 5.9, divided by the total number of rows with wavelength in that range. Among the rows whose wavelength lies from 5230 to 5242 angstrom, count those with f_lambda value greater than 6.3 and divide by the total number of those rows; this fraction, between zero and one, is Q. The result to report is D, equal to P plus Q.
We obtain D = 0.90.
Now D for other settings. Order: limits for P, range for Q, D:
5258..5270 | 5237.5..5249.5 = 0.30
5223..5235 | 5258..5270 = 0.90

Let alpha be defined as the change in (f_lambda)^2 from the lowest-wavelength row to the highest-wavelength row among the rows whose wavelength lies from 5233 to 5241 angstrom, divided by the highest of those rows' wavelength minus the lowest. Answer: -0.6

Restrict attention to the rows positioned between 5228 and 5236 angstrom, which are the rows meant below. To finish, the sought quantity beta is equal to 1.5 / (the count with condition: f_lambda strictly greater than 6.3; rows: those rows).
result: 0.75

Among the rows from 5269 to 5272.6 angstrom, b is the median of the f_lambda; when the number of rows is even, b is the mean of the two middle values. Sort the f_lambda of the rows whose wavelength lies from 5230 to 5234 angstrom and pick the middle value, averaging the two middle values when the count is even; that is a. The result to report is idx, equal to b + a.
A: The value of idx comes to 11.7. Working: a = 6.3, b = 5.5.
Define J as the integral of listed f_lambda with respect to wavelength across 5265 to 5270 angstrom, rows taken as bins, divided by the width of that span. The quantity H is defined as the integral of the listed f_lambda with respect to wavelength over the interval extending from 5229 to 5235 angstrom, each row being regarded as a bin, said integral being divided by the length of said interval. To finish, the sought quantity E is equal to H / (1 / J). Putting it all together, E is 32.4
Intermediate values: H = 6.3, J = 5.1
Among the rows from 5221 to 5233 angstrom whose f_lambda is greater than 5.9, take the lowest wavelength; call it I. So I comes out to 5221.21 angstrom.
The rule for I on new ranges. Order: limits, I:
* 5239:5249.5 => 5239.28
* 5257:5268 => 5257.41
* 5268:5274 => 5273.17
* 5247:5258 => 5247.73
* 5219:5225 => 5221.21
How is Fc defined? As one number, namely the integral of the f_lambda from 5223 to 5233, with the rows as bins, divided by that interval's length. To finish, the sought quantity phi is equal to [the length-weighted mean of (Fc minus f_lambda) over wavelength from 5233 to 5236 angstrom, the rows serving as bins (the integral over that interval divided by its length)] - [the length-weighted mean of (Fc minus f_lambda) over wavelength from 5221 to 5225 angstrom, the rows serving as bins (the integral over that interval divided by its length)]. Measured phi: 0.24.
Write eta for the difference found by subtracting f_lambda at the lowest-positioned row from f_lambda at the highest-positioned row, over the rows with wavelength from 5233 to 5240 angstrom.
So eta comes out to 0.0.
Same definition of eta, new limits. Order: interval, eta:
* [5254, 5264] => -0.8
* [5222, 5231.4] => 0.1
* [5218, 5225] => -0.2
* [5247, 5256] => -0.4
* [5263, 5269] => -0.6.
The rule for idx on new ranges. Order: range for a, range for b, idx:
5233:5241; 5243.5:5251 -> 12.4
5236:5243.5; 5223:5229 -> 12.1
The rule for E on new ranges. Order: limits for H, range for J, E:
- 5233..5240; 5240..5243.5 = 34.2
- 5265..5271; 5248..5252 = 33.2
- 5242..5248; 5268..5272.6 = 32.1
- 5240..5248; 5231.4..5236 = 36.1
